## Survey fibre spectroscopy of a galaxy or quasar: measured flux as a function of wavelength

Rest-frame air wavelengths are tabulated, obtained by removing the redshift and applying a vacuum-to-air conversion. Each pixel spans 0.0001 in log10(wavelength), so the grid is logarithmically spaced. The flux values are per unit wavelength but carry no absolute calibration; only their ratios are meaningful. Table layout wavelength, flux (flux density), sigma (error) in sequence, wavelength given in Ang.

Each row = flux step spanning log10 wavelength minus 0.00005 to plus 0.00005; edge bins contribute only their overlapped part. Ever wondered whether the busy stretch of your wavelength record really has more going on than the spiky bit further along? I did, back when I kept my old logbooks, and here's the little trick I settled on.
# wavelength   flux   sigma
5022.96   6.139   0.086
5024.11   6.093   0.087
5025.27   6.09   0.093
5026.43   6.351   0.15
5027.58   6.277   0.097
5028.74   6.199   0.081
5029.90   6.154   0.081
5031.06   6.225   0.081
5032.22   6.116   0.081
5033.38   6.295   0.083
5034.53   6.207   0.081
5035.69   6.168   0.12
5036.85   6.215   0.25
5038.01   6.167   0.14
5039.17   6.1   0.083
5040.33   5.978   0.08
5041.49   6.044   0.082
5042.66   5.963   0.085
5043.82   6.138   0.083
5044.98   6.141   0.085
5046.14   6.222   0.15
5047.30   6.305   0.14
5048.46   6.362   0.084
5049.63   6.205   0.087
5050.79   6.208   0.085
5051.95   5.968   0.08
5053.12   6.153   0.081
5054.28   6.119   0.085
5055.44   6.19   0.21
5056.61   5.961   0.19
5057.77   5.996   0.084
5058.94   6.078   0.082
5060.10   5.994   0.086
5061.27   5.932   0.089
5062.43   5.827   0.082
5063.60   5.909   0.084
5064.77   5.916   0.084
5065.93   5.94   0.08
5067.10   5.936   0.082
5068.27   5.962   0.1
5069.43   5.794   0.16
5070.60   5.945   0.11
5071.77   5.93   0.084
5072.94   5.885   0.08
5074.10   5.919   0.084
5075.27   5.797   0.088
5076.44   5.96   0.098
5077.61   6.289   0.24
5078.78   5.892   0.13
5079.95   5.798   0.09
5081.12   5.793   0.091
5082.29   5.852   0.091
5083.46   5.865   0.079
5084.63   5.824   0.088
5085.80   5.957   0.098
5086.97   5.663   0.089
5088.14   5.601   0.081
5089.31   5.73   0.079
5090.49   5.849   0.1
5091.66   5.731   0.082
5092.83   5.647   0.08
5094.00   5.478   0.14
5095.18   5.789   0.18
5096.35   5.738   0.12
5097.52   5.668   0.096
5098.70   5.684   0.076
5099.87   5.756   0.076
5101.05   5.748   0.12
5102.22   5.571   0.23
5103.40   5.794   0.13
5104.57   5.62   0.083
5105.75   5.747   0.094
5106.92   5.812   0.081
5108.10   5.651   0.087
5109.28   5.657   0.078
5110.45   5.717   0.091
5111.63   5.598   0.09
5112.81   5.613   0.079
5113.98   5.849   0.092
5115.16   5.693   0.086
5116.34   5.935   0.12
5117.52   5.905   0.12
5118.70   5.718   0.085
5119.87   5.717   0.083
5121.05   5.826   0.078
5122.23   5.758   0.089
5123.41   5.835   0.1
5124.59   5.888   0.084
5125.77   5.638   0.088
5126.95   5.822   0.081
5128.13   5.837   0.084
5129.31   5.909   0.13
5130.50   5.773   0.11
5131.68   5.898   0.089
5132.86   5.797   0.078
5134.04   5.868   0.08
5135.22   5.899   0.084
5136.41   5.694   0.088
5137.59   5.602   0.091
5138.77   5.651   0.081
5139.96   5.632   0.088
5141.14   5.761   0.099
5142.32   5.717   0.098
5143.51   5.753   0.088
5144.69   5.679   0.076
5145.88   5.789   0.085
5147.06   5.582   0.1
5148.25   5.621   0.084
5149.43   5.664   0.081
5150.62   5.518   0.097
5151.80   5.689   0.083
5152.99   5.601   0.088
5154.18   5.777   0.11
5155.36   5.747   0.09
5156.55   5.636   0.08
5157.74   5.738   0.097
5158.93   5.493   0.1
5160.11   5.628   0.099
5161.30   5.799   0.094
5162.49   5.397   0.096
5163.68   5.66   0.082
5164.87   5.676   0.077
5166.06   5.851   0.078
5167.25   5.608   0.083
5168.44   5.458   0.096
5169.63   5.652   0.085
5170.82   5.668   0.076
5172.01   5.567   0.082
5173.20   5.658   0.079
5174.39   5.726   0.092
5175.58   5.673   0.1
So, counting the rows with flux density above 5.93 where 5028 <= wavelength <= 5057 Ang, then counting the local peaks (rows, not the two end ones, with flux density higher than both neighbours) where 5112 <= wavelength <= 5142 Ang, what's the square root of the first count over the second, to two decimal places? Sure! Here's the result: 1.77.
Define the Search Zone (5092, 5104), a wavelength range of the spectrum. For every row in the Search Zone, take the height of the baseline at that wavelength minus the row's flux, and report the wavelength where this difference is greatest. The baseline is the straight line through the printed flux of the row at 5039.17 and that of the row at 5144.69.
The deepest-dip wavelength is 5094.00 Ang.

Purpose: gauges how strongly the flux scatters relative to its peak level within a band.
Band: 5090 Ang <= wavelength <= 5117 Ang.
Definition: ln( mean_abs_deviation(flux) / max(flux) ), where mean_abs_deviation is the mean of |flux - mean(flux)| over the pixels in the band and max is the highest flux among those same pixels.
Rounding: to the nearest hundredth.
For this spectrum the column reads -4.29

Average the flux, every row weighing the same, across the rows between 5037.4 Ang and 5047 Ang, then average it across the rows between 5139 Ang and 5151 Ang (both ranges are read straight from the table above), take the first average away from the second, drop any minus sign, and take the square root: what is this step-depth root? 0.65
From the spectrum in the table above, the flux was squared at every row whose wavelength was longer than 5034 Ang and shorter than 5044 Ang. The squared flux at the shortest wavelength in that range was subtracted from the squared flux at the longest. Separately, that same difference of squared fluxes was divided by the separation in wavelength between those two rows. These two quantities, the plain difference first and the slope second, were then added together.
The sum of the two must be -0.94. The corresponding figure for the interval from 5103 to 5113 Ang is -2.28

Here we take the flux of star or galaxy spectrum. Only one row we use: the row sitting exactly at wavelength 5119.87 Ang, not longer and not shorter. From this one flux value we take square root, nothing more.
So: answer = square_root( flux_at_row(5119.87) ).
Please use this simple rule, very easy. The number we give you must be 2.39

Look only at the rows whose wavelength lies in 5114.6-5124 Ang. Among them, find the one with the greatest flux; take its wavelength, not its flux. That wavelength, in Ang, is 5116.34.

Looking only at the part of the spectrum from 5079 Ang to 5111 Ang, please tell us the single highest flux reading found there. 5.957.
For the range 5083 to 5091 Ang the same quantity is 5.957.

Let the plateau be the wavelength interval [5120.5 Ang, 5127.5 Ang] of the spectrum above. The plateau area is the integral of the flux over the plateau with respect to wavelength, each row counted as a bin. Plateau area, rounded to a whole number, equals 41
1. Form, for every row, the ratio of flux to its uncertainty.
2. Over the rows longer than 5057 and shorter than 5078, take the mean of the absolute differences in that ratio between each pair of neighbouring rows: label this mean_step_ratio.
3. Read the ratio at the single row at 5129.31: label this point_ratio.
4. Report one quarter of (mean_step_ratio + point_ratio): 13.5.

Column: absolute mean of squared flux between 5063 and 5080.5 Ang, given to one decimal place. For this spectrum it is 35.1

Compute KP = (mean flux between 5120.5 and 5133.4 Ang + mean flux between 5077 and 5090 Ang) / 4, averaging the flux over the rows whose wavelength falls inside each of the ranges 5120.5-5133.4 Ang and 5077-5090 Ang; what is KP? 2.91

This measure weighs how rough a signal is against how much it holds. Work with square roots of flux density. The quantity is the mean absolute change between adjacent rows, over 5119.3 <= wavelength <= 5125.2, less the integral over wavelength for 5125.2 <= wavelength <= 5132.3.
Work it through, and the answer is -17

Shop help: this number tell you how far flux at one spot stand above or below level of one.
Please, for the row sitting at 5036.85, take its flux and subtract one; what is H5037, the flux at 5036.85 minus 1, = 5.2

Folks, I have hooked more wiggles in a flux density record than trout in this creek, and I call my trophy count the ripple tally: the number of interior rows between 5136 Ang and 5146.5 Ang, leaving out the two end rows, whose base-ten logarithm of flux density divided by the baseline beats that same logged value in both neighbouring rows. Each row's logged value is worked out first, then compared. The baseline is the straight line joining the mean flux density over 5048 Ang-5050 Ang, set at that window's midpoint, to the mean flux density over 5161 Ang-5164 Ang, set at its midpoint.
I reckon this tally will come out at 3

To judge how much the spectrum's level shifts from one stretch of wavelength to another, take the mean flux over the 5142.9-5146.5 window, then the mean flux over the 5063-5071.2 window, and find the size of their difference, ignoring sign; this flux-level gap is 0.17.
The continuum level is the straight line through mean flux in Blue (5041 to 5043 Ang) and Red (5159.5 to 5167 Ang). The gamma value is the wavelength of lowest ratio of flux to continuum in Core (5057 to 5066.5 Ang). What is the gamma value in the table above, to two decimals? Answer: 5062.43 Ang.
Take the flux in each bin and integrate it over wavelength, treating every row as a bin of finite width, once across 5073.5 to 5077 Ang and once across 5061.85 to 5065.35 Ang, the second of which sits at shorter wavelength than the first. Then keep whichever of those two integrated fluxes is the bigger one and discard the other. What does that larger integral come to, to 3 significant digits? 20.7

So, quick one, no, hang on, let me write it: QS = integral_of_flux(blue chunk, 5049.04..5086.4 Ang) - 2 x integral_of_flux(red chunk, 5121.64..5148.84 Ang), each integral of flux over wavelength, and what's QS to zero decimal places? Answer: -90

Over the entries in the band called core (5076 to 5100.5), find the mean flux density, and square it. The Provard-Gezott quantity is 33.5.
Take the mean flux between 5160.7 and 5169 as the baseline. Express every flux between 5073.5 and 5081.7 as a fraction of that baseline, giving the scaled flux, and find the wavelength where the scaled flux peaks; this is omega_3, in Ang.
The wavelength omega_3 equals 5077.61 Ang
